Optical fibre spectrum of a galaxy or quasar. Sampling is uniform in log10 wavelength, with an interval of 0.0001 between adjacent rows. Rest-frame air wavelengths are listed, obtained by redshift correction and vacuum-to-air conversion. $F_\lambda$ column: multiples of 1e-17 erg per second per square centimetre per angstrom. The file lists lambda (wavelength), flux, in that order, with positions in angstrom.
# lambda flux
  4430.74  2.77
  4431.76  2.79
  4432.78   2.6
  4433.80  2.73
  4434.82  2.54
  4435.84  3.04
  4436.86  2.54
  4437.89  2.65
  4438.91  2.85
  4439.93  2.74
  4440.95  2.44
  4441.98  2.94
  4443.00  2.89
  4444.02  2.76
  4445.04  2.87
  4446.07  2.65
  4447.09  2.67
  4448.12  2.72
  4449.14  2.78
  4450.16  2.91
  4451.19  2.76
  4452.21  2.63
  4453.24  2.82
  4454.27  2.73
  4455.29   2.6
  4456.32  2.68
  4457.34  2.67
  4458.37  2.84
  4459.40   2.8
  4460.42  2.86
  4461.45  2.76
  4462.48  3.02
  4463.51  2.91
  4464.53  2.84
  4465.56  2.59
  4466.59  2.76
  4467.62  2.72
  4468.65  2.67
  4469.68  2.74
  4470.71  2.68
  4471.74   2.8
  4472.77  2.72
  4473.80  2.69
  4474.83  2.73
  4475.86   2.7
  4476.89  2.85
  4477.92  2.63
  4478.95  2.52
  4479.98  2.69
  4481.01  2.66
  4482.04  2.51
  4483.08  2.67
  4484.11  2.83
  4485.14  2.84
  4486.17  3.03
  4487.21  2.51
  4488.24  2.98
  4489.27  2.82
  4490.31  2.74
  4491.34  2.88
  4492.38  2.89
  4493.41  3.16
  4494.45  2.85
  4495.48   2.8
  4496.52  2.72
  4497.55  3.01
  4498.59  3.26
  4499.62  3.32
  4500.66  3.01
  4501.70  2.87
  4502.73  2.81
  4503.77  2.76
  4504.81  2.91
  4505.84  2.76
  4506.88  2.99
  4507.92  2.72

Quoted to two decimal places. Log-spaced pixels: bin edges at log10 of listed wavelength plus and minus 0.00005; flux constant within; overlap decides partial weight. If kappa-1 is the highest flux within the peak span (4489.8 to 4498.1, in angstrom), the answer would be 3.16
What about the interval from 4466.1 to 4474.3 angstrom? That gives 2.80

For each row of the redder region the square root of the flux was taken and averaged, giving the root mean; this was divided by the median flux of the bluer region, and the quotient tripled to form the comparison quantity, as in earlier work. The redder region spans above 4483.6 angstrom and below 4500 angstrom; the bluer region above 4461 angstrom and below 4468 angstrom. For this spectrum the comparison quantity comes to 1.85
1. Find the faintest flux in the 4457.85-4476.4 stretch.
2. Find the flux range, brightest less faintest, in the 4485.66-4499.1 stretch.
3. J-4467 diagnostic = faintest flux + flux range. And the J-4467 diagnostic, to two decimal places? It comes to 3.34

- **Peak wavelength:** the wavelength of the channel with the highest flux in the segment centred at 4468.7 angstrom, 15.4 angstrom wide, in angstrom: 4462.48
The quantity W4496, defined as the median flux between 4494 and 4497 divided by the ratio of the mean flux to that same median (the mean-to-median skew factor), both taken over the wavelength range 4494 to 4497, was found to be 2.81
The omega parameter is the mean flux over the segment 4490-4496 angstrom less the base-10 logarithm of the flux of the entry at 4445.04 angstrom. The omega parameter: 2.43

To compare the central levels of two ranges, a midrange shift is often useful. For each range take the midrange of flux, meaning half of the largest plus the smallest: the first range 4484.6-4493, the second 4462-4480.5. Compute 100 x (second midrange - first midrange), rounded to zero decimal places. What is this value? 0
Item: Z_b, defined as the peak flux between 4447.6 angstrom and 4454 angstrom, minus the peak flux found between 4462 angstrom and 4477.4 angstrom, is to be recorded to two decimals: -0.11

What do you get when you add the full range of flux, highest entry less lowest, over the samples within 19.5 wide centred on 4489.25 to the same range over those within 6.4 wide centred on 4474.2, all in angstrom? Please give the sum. 0.91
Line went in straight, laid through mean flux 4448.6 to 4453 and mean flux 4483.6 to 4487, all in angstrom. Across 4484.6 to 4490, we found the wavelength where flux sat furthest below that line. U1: 4487.21 angstrom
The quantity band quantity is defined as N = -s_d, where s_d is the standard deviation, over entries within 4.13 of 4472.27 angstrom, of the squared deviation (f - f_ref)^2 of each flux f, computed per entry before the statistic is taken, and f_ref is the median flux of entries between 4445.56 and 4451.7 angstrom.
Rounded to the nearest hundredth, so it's 0.00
